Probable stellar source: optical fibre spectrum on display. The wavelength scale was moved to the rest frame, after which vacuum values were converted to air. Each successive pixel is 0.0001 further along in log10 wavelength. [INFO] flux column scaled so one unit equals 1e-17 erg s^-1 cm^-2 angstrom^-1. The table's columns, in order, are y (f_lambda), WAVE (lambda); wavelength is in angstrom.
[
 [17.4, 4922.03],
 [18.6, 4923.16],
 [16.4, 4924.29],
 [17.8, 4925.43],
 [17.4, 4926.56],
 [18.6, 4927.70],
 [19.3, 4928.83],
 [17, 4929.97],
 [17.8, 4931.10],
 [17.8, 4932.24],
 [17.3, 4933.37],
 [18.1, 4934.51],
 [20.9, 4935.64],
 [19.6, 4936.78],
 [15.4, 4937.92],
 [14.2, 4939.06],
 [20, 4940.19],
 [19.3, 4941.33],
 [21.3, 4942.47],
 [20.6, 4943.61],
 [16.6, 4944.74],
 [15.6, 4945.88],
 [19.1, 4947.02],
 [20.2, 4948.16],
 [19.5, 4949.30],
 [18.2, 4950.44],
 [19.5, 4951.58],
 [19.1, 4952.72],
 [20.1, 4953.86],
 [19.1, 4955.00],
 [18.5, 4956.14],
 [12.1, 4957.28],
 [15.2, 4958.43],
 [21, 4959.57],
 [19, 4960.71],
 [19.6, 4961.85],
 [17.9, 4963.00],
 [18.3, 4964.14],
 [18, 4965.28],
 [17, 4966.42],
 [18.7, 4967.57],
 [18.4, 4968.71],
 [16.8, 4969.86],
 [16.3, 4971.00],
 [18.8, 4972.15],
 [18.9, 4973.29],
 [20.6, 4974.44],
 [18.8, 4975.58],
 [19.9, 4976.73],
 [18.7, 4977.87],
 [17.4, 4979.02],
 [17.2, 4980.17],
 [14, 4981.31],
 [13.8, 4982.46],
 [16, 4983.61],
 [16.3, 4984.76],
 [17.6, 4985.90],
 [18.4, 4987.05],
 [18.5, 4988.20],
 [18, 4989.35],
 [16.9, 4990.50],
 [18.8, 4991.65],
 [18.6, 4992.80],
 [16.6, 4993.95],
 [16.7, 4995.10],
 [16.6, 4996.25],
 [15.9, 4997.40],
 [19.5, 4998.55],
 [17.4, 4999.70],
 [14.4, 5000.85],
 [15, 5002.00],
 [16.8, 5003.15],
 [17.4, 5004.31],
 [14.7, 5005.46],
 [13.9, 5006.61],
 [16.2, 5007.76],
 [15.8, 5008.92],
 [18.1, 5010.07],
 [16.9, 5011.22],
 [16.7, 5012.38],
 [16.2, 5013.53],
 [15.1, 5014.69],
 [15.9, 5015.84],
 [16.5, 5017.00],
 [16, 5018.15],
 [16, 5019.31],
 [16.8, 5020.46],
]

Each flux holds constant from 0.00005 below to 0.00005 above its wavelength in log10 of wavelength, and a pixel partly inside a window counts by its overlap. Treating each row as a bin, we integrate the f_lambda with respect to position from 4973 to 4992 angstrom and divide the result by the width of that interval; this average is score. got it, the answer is 17.6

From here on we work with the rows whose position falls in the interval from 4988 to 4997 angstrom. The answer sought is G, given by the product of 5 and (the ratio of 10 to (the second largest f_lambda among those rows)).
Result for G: 2.69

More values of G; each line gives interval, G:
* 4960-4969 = 2.63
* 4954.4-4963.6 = 2.55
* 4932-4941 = 2.50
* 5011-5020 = 2.99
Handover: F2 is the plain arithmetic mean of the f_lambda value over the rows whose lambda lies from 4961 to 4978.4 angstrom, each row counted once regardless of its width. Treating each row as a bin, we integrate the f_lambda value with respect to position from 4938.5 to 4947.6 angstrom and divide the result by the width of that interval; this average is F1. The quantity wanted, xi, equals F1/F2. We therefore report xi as 1.00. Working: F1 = 18.4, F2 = 18.4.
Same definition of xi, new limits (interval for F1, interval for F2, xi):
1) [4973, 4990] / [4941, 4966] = 0.95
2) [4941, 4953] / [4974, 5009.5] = 1.12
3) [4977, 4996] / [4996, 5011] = 1.05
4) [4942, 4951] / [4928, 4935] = 1.06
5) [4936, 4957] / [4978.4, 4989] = 1.12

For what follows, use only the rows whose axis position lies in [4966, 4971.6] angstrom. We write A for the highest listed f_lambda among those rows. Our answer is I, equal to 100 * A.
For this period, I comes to 1870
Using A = 18.7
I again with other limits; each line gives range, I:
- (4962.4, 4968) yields 1870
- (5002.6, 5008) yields 1740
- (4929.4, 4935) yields 1810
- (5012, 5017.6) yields 1670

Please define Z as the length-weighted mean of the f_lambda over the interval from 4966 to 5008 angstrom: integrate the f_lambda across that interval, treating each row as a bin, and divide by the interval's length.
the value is 17.2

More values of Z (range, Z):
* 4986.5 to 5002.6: 17.2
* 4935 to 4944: 18.9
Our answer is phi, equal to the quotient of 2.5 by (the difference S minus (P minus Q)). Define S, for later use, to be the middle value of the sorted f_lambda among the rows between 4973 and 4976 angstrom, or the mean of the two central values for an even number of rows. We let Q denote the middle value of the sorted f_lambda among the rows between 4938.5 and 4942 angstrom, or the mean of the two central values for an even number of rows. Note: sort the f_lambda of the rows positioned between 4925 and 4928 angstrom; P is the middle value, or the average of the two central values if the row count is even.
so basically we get 0.123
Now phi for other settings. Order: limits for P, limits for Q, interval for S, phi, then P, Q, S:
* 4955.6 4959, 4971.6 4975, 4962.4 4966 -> 0.115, 15.2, 18.9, 18.0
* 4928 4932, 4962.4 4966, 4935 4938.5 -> 0.126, 17.8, 18.0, 19.6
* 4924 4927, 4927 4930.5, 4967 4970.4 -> 0.128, 17.4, 18.6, 18.4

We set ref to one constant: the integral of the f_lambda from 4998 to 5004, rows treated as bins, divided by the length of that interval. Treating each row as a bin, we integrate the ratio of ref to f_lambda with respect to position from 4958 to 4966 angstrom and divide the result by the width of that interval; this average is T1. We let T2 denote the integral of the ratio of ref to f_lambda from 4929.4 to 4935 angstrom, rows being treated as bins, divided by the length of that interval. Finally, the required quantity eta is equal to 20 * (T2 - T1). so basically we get 0.7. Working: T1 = 0.910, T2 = 0.95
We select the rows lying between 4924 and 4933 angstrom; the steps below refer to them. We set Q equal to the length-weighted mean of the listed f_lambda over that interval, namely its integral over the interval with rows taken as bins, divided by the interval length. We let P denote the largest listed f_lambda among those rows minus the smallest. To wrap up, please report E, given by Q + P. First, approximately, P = 2.9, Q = 17.8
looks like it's 20.7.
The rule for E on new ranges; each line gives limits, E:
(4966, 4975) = 22.5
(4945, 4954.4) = 23.4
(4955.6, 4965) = 26.6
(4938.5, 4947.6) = 25.5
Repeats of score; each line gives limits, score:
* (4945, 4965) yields 18.3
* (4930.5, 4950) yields 18.4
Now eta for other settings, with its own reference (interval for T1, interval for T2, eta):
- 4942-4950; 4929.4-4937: 0.5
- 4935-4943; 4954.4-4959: 2.9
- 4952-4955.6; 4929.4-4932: 1.9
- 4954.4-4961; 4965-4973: -1.0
